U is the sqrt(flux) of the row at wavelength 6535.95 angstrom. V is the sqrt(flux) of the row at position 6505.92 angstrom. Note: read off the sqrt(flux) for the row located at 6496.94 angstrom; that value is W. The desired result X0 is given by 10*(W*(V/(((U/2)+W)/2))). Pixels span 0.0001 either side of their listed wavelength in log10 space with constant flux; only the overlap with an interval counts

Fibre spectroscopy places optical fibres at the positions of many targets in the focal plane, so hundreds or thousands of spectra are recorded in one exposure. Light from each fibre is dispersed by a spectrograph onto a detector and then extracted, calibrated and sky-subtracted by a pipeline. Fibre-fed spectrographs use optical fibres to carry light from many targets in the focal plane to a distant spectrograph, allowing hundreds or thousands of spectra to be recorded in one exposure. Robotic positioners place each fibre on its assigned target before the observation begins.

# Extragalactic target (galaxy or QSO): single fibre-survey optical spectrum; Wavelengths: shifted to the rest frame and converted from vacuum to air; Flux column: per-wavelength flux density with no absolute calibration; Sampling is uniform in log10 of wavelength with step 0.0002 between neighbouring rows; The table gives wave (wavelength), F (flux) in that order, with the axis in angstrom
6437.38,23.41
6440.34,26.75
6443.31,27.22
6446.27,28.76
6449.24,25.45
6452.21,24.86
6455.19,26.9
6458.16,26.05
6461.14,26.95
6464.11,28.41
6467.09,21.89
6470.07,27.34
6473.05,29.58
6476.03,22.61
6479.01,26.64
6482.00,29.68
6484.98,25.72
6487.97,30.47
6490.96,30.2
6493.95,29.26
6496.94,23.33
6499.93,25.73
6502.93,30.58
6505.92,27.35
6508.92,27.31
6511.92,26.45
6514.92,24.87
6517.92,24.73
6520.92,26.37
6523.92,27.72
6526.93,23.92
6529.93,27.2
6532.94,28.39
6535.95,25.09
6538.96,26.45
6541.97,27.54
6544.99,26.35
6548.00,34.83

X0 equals 68.9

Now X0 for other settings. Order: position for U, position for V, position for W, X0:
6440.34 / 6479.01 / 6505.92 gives 69.1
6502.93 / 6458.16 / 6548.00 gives 69.5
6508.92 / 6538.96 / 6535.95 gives 67.6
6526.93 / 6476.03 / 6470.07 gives 64.8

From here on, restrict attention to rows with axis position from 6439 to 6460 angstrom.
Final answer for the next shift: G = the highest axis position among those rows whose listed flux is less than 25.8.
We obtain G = 6452.21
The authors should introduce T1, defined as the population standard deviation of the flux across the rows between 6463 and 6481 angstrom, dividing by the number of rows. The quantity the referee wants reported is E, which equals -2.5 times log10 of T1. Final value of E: -1.14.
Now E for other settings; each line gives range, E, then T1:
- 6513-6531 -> -0.35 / 1.4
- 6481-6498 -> -1.06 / 2.7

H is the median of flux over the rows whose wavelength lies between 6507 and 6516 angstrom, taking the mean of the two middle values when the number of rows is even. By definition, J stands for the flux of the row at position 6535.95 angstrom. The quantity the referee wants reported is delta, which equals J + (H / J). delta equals 26.1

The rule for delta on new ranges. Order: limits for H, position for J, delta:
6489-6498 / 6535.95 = 26.3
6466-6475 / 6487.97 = 31.4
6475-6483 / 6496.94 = 24.5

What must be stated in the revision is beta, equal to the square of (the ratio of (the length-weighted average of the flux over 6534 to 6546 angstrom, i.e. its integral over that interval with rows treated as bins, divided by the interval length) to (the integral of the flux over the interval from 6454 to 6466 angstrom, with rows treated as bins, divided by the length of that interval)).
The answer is 0.96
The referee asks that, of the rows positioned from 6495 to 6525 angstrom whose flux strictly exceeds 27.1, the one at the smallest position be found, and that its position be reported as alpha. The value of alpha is 6502.93 angstrom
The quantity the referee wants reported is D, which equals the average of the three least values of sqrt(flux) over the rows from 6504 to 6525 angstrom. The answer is 5.032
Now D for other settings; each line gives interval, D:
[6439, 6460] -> 5.045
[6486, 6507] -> 5.044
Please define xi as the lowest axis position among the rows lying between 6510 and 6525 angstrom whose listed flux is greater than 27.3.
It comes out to 6523.92 angstrom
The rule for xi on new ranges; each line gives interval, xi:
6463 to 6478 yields 6464.11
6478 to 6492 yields 6482.00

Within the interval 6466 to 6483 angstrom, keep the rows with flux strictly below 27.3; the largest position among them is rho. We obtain 6479.01 angstrom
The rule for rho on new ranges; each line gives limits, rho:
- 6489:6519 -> 6517.92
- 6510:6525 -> 6520.92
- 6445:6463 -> 6461.14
